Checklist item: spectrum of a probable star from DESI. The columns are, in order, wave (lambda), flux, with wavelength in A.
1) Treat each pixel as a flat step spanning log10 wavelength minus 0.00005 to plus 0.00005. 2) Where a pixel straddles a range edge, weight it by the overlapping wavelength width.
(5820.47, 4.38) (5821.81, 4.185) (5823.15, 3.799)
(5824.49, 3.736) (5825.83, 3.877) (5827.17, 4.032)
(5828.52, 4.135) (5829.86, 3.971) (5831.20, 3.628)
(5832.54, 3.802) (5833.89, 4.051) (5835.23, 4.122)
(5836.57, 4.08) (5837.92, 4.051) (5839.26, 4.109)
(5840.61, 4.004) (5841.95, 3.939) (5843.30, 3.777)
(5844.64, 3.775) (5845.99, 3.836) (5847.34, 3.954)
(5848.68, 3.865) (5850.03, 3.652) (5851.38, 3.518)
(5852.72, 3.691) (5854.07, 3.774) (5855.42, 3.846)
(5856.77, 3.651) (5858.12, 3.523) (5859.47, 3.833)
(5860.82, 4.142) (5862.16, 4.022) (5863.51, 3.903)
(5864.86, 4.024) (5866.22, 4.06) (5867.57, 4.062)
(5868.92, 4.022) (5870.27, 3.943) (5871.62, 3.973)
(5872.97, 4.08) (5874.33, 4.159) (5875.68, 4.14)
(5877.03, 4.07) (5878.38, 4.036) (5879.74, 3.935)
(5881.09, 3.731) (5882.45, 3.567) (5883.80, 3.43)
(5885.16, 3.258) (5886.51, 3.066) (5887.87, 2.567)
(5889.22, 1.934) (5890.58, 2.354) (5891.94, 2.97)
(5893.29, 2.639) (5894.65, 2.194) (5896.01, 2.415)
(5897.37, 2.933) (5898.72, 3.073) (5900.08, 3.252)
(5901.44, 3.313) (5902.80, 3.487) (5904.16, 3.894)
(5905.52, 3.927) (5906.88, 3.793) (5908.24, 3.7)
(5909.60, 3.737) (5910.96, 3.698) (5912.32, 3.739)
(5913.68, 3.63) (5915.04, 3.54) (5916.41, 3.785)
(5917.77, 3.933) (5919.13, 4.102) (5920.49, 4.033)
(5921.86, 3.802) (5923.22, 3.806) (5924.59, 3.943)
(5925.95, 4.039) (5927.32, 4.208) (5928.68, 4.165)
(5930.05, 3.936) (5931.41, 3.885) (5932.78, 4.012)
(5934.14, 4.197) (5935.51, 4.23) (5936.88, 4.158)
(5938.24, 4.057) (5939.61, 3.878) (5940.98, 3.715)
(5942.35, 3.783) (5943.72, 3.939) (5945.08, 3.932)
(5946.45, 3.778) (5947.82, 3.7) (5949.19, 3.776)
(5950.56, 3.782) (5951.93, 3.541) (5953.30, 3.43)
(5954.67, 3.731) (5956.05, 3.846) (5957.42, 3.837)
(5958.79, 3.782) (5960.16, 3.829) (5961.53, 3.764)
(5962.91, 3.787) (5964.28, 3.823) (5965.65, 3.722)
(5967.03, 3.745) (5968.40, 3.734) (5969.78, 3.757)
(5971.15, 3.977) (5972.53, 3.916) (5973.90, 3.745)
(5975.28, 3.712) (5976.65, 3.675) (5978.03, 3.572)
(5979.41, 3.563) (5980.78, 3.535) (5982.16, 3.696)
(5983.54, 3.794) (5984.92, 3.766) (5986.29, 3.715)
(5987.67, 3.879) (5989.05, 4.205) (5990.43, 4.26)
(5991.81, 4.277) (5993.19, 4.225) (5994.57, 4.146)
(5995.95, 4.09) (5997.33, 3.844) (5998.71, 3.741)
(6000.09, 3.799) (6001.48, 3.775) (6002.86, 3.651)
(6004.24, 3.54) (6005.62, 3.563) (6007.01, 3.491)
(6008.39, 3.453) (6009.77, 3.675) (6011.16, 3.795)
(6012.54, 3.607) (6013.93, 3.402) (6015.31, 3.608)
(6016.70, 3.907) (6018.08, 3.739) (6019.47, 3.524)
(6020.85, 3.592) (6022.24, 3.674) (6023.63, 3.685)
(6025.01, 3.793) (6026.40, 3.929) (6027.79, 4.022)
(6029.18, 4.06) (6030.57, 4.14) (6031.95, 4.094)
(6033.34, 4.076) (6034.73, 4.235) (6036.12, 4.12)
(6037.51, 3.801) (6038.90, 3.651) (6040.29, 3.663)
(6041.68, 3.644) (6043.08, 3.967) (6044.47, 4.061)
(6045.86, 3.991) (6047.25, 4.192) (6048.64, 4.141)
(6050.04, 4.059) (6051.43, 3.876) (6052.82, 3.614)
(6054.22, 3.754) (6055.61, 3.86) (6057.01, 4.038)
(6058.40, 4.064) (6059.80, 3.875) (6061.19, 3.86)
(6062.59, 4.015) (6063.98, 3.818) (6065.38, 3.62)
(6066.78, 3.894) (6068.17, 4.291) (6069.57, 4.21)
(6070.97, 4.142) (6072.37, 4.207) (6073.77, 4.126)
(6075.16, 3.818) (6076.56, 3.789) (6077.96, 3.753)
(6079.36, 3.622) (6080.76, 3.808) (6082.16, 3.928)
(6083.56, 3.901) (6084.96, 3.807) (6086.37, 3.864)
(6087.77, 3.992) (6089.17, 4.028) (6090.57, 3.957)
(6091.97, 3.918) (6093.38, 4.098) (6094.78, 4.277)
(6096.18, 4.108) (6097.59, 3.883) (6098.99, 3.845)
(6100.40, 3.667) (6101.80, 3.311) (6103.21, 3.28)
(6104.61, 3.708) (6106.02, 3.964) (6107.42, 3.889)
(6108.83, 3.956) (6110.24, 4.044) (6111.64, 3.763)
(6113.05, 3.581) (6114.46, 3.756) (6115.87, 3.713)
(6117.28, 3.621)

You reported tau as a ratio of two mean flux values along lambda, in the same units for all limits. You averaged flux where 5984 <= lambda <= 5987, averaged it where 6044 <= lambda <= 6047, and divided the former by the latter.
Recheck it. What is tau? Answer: 0.93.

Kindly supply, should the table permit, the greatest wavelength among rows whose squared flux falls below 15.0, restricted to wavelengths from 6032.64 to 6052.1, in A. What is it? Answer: 6041.68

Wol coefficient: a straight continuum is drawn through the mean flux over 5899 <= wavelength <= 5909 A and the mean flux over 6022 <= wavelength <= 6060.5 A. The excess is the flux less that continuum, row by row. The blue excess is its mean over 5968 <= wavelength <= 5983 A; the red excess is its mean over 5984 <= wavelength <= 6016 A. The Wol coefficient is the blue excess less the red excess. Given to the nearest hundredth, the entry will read -0.03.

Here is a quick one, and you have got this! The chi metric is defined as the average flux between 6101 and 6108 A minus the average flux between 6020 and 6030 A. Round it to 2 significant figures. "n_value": -0.19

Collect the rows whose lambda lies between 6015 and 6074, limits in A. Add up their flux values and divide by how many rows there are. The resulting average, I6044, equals 3.92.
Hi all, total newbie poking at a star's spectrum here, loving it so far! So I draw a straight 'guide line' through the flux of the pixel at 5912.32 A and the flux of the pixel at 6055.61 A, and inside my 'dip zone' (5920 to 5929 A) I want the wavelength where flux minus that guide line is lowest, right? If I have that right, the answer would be 5921.86 A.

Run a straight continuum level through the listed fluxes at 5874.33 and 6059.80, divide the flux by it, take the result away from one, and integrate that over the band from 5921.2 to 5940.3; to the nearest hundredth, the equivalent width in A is 0.23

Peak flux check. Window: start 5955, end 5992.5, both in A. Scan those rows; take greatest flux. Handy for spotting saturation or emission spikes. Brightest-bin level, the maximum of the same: 4.277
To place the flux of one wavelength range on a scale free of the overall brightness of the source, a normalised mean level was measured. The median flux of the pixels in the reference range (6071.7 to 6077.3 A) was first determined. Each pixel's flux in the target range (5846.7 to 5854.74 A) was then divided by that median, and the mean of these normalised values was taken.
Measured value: 0.94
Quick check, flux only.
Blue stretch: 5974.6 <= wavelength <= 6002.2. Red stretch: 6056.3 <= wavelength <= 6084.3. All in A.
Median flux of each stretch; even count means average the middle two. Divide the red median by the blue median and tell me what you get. 1.03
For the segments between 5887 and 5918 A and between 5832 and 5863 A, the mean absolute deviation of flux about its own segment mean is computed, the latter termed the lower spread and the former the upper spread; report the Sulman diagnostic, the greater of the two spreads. 0.53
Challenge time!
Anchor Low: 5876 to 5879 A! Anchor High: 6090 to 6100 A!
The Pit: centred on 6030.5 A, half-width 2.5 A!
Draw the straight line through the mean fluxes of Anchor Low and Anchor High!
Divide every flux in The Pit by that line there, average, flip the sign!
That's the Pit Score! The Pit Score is -1.018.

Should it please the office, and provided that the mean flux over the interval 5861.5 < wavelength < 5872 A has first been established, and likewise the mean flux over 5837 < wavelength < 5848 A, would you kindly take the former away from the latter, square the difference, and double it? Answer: 0.01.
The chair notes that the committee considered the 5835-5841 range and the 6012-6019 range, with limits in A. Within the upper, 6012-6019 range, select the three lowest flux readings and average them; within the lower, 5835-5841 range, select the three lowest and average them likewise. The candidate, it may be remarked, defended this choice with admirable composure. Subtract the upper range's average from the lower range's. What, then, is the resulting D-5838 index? 0.51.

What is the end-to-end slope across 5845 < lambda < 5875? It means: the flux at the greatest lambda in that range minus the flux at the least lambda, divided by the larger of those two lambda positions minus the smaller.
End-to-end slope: 0.011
